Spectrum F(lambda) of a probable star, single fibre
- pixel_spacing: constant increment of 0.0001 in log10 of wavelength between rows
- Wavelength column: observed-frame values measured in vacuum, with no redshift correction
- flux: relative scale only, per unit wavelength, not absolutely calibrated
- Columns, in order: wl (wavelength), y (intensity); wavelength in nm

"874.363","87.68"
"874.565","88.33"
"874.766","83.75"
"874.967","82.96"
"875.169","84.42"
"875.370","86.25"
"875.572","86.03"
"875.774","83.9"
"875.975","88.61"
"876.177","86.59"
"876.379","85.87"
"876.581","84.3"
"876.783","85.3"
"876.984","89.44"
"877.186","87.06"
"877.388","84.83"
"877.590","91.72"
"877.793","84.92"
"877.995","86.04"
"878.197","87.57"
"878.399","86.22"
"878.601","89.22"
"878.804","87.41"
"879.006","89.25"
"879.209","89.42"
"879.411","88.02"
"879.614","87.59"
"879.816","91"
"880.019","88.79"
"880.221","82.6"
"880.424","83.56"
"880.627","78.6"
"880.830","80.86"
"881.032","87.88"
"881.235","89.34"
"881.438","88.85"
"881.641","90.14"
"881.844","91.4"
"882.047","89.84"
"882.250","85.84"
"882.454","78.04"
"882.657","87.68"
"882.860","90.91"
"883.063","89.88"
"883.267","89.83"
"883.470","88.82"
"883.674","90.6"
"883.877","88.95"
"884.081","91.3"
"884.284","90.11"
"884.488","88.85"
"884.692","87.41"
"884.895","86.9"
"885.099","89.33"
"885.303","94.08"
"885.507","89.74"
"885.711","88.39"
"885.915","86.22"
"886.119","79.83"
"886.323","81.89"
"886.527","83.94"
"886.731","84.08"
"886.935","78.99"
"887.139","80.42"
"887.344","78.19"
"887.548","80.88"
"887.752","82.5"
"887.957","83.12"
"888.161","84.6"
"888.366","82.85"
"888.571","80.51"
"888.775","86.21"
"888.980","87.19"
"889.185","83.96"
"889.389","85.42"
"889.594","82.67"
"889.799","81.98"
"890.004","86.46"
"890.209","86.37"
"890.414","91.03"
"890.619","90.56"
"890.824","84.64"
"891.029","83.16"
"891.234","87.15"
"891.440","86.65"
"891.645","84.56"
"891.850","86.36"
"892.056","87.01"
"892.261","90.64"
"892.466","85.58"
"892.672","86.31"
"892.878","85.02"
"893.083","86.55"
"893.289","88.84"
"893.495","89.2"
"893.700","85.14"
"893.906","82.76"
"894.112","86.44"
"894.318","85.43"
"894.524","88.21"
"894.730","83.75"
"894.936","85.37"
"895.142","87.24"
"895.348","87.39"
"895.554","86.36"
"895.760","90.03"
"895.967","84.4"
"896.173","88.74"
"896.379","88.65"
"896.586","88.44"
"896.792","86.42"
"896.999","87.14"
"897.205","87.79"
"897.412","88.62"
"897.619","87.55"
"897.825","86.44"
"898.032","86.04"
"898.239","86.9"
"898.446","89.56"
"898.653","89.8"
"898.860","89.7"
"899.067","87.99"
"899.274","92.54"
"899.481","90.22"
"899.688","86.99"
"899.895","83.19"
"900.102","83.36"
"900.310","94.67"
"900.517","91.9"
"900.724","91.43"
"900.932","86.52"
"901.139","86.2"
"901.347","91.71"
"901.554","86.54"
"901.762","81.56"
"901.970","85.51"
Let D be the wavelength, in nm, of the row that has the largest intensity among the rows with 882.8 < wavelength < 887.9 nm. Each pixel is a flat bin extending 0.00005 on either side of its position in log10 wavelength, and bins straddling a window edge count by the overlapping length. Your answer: 885.303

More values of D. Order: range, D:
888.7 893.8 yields 890.414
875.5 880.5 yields 877.590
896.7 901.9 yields 900.310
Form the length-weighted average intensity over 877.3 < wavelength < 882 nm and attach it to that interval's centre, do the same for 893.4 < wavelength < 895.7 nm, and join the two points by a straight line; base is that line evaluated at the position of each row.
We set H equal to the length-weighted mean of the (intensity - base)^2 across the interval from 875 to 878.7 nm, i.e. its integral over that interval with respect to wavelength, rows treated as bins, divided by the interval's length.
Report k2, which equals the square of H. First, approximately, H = 5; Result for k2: 26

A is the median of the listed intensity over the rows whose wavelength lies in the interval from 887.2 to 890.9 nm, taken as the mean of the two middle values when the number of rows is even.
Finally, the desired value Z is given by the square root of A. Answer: 9.18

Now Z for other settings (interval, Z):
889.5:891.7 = 9.29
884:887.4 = 9.32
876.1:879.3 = 9.32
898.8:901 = 9.47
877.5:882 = 9.38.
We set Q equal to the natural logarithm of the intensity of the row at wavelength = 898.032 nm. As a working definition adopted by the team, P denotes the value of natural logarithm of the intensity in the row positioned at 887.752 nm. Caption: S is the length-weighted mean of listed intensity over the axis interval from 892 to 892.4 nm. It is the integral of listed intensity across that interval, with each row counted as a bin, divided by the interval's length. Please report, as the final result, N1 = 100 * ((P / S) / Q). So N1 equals 1.11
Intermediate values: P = 4.41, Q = 4.45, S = 88.9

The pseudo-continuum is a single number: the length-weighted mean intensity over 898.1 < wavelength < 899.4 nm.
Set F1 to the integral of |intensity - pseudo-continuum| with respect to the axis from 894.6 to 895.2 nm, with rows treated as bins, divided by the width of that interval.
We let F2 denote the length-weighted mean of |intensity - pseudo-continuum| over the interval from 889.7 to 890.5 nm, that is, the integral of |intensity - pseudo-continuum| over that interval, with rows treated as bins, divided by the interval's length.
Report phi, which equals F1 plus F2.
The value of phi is 7.6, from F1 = 3.9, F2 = 3.7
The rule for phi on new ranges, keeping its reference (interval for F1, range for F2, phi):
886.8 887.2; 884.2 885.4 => 11.1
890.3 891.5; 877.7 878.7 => 5.6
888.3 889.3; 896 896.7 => 6.3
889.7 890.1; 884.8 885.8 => 6.8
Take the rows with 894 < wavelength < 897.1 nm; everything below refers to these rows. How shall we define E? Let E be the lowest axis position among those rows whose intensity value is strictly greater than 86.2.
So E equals 894.112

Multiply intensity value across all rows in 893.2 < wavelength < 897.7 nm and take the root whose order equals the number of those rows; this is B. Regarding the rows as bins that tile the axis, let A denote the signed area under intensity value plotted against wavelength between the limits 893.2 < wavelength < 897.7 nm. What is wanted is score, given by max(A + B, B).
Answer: 478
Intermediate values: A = 391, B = 87.0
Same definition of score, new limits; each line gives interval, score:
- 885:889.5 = 463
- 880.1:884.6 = 481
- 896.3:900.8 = 486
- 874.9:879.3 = 468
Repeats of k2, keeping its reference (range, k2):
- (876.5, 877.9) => 50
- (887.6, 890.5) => 124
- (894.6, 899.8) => 47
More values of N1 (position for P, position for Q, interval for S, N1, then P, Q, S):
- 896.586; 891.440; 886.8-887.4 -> 1.26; 4.48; 4.46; 79.5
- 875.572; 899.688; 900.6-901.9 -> 1.14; 4.45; 4.47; 87.3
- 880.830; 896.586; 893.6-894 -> 1.17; 4.39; 4.48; 83.9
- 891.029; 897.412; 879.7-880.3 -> 1.12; 4.42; 4.48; 87.8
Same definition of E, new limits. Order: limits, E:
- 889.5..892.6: 890.004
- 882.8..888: 882.860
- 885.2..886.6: 885.303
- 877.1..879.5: 877.186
